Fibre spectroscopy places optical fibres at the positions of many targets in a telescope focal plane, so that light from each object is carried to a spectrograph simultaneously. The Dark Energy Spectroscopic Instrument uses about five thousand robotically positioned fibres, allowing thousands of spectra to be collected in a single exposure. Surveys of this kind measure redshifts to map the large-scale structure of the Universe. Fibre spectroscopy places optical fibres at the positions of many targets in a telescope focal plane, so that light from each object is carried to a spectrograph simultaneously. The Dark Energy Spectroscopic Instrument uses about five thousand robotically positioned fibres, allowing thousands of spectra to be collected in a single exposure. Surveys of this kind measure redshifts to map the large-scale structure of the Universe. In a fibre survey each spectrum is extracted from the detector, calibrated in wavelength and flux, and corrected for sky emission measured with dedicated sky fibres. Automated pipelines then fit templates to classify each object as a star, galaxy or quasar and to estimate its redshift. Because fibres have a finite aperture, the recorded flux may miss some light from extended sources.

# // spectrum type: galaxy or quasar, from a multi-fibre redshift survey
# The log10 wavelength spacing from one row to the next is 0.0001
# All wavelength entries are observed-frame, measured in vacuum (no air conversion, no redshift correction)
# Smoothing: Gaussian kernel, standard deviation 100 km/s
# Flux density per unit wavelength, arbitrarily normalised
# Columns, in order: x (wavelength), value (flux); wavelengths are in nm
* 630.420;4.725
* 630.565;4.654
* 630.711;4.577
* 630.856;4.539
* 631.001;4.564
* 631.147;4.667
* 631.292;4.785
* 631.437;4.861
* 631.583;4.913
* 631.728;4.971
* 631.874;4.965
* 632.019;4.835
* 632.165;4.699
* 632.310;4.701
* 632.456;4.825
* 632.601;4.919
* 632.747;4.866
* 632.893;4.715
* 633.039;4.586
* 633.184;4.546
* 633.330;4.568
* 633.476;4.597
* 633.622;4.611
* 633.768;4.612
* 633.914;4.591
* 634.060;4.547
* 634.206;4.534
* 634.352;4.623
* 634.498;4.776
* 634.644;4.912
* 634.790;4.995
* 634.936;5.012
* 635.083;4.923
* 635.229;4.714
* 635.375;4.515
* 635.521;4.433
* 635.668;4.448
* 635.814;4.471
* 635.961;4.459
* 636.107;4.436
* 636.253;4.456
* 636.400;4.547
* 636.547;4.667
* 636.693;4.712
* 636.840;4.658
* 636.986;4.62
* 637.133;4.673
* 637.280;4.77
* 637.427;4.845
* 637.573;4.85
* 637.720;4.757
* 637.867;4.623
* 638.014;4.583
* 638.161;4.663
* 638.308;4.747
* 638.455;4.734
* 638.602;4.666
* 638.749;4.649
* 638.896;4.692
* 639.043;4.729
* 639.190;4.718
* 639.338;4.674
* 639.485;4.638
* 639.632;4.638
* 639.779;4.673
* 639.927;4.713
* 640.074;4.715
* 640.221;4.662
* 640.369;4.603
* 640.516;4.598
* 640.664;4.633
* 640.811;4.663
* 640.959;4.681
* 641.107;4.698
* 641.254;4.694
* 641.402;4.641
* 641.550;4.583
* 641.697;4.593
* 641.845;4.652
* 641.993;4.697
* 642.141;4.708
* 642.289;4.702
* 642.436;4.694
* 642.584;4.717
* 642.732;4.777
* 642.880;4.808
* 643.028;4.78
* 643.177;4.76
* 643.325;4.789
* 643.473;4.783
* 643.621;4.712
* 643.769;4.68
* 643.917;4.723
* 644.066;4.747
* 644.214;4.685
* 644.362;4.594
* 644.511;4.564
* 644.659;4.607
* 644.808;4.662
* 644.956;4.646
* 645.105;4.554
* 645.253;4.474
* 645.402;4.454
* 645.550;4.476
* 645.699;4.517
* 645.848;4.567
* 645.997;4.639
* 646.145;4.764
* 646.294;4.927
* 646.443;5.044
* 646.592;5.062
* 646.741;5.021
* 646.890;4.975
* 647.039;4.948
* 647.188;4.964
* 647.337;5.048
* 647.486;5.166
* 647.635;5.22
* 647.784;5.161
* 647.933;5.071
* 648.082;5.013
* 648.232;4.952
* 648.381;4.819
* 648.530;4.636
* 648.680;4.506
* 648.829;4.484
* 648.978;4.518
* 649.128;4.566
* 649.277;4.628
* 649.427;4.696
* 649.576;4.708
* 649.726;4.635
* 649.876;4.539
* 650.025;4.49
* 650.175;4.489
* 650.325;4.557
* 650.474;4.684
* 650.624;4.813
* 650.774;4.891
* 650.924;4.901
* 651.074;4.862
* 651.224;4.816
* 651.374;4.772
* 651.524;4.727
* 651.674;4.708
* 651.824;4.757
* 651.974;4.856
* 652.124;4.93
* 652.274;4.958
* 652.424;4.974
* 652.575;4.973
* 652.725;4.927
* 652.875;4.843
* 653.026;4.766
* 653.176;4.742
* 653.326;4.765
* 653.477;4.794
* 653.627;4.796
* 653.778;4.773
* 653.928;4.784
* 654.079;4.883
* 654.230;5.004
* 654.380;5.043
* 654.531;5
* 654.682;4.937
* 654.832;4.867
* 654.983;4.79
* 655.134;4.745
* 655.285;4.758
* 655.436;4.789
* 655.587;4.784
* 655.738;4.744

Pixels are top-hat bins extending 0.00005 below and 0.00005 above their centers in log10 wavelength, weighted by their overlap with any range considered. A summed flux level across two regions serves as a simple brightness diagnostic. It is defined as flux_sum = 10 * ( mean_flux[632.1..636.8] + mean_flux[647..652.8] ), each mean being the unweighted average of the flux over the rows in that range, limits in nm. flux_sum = 94.6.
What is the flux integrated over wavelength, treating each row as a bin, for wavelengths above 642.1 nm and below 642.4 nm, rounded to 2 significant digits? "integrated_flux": 1.4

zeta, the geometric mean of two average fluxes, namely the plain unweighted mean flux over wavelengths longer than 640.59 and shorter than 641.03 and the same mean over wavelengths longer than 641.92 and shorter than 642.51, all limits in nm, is 4.68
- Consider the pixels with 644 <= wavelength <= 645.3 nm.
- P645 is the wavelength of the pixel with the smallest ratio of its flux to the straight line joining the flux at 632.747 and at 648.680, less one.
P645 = 645.253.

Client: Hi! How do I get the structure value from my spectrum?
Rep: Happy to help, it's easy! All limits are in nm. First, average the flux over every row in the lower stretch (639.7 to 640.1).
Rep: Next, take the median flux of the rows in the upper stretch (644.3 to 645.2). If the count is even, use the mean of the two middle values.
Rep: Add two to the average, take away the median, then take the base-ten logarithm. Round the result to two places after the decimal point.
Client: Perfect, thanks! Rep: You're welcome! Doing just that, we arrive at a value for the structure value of 0.32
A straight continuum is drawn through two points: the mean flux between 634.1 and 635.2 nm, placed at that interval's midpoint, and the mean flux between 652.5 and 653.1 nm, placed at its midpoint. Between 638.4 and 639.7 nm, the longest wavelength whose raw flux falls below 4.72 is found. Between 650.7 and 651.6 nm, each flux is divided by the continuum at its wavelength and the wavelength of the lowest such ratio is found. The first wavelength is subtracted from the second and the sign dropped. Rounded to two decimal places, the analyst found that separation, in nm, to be 11.89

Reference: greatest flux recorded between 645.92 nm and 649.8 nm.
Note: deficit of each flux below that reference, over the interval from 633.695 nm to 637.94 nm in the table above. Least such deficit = 0.21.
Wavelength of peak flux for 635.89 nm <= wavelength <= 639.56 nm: 637.573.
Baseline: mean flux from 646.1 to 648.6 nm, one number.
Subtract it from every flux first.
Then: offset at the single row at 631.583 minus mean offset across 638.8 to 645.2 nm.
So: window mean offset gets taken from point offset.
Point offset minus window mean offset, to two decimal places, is 0.23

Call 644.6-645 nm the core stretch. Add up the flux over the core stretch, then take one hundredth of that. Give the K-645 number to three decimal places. 0.139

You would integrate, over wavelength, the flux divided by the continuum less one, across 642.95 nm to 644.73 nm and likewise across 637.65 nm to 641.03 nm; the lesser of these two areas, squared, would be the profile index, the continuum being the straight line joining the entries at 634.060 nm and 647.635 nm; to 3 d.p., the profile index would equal 0.014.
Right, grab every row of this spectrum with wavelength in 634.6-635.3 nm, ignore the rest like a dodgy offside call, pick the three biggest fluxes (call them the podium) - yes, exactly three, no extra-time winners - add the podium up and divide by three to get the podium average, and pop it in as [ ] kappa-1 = 4.98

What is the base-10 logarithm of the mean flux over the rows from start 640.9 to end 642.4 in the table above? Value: 0.669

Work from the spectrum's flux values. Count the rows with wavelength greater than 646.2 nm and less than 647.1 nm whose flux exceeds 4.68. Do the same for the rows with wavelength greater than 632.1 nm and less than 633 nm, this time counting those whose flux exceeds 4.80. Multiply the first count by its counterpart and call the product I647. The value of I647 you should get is 18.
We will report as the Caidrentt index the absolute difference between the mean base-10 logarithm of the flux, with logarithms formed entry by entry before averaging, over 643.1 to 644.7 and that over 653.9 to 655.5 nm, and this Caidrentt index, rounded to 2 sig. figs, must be 0.016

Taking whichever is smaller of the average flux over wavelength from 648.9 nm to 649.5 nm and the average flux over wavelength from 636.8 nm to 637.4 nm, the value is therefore 4.60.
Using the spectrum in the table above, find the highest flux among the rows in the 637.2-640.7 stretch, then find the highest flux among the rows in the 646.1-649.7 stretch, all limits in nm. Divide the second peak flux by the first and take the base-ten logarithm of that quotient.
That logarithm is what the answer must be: 0.032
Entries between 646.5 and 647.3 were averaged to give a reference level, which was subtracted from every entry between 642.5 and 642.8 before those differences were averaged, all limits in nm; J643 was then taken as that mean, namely -0.25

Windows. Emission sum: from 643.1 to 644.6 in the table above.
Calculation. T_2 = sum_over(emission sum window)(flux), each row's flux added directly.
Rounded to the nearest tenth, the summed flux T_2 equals 47.0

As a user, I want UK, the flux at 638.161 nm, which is 4.663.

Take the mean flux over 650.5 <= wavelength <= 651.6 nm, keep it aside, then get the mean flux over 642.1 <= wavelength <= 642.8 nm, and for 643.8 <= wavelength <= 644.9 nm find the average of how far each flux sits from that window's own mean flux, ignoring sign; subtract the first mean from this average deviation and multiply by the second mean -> -22.5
